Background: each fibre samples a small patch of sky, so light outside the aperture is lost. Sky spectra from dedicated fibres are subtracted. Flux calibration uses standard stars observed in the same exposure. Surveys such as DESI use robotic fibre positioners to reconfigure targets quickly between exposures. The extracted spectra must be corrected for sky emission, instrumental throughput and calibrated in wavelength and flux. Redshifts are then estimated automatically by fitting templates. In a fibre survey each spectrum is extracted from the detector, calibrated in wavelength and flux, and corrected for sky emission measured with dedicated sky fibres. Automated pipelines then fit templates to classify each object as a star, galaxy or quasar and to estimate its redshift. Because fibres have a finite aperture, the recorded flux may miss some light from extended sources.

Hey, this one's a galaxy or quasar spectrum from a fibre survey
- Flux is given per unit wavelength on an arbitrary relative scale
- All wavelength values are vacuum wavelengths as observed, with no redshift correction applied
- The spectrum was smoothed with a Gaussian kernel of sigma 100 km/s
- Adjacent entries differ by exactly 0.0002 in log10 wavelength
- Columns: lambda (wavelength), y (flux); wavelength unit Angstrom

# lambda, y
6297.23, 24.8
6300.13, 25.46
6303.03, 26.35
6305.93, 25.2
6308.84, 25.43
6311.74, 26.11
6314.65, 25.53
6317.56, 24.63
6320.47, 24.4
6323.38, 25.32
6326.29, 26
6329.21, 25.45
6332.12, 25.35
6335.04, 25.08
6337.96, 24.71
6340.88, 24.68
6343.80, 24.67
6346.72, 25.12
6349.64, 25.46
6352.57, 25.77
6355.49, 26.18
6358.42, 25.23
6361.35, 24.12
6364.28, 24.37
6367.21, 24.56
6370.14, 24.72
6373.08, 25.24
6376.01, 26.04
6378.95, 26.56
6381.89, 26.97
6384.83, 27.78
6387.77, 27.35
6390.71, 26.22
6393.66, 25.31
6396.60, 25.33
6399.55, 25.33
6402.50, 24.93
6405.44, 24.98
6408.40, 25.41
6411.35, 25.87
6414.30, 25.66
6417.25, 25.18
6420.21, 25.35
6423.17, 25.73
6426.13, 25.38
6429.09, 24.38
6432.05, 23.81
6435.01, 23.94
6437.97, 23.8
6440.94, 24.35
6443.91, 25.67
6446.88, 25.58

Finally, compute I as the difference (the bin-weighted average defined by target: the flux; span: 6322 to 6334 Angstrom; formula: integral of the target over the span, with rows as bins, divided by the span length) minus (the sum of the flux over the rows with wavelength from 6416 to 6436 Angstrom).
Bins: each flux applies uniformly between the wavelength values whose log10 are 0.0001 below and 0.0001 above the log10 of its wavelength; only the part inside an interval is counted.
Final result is -148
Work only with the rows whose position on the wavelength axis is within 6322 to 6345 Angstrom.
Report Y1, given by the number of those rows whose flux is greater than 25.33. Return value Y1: 3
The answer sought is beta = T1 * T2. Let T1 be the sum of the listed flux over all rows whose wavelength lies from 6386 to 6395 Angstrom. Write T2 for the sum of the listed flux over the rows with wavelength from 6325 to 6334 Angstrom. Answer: 6058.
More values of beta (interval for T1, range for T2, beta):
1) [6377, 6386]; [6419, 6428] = 6217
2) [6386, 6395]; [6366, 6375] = 5878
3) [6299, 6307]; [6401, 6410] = 5800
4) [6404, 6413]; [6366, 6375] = 5683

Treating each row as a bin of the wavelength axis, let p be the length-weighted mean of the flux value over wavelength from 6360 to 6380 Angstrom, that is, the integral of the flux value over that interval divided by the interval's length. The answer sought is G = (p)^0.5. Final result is 5.006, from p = 25.1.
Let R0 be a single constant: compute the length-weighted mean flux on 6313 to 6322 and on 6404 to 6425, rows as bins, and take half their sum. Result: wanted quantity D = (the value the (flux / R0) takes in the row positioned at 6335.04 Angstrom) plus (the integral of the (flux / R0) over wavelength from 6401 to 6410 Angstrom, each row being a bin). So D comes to 10.0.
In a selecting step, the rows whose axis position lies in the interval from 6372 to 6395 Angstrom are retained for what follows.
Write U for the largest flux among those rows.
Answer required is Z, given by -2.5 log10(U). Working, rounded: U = 27.78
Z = -3.61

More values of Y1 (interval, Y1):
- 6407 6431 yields 6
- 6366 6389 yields 5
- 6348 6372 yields 3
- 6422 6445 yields 3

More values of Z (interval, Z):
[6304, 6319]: -3.54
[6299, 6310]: -3.55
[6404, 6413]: -3.53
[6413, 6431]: -3.53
